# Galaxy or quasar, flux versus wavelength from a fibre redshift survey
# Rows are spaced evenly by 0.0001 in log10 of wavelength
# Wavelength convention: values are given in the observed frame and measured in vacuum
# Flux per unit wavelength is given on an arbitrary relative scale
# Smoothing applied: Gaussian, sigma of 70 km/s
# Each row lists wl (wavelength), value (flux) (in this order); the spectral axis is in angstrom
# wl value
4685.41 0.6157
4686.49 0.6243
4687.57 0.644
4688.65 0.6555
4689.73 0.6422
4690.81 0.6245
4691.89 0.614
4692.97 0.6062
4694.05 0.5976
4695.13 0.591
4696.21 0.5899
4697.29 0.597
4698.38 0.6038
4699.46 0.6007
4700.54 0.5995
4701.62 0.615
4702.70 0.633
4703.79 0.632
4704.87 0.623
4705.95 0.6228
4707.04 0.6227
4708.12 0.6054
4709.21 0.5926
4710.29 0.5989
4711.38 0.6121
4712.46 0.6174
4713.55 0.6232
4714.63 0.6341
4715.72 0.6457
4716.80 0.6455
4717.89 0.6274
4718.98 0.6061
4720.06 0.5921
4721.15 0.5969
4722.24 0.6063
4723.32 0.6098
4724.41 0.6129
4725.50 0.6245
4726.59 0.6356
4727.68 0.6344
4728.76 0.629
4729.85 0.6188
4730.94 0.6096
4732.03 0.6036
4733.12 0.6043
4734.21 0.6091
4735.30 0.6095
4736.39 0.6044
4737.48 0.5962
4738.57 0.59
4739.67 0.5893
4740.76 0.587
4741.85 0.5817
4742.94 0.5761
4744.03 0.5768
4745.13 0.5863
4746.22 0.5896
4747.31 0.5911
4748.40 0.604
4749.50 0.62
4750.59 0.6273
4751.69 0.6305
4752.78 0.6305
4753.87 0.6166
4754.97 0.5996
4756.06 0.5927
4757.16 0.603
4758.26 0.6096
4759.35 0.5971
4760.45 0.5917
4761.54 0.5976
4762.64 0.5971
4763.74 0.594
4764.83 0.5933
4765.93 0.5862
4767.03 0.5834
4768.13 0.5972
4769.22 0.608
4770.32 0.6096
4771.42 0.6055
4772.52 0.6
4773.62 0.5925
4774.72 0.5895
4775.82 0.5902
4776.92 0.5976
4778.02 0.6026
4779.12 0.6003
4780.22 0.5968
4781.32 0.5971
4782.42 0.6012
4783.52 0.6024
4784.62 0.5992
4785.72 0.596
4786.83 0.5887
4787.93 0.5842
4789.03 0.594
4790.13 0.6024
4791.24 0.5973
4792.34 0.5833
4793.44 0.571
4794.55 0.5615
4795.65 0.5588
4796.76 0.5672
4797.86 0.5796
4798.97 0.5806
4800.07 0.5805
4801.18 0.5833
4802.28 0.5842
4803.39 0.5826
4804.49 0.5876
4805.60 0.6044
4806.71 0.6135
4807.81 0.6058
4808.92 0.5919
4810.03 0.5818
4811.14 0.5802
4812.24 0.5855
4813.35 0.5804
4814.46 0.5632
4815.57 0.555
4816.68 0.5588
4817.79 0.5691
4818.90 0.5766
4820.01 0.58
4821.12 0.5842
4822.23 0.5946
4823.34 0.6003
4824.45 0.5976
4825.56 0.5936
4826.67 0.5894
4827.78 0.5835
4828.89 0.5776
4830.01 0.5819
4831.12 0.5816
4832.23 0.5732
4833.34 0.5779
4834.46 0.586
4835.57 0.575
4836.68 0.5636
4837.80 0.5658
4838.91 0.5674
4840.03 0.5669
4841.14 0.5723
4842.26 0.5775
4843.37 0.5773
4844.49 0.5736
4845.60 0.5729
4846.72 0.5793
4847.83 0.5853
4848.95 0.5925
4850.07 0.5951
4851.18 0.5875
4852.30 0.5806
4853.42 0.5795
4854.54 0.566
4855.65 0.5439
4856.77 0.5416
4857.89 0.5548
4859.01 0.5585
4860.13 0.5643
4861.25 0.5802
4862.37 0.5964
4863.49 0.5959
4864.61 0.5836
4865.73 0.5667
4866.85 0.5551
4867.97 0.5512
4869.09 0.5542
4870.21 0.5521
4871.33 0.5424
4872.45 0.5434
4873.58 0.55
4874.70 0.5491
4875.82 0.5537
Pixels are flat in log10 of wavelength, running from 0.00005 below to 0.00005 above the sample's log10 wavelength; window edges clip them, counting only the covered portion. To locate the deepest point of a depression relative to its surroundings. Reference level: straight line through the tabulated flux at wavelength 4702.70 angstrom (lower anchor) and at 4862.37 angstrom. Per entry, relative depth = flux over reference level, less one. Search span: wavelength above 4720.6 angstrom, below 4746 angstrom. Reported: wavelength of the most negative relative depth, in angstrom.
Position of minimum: 4742.94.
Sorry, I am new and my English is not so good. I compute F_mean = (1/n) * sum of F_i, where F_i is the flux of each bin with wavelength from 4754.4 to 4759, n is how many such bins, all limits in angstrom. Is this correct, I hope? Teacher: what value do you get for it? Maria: 0.60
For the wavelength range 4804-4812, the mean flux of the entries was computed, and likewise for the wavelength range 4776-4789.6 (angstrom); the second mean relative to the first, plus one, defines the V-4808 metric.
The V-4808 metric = 2.00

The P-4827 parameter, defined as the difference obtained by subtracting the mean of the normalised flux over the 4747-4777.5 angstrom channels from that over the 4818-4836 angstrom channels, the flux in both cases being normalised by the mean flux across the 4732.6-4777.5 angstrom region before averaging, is -0.029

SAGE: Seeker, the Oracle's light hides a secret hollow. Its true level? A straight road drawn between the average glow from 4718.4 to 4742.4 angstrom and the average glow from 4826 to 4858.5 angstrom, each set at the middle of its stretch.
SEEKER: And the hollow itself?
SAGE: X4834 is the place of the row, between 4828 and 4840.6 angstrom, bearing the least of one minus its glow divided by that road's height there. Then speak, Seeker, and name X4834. 4834.46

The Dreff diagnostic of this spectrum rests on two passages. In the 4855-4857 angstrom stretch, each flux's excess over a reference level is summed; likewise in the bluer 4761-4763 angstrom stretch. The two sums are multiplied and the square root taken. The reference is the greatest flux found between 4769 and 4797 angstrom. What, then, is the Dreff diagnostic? 0.06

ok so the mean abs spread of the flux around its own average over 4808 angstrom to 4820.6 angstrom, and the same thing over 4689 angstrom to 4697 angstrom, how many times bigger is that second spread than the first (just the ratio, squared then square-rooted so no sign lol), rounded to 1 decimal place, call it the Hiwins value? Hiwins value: 1.6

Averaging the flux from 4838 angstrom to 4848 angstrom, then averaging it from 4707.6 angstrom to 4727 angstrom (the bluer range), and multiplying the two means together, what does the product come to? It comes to 0.354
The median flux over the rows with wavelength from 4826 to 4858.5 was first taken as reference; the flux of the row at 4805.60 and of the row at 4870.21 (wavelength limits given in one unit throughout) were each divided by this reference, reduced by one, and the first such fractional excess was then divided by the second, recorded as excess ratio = -1.1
